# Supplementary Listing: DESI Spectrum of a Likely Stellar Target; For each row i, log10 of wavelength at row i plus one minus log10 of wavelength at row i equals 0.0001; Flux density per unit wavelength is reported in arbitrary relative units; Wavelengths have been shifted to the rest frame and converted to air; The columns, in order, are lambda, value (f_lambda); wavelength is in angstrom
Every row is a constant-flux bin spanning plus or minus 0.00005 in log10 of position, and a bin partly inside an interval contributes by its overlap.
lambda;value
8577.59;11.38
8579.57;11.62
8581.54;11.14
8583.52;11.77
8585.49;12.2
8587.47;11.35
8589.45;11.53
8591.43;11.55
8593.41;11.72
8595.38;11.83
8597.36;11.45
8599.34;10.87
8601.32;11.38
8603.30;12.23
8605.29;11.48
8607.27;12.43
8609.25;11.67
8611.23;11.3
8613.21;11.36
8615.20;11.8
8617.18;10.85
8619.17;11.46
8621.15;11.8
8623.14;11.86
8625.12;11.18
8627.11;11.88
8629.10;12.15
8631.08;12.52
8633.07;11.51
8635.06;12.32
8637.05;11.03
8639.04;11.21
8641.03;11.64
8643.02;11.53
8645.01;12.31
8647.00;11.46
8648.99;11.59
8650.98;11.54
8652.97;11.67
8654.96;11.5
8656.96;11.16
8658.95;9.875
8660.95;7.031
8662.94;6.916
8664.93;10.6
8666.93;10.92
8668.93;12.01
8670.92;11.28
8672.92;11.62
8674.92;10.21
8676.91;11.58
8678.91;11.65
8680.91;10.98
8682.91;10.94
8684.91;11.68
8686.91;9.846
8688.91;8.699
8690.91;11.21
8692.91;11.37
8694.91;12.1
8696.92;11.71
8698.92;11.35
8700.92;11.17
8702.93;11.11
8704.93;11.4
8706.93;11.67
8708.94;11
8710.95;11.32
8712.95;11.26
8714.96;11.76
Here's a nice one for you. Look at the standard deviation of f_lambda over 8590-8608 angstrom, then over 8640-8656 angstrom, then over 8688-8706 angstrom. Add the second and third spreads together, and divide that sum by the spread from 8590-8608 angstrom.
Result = 2.6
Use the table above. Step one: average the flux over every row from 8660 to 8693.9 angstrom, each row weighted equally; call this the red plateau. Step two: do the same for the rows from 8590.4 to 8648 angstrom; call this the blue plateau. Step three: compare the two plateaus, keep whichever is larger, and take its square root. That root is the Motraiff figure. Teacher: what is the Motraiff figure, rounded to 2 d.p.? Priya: 3.41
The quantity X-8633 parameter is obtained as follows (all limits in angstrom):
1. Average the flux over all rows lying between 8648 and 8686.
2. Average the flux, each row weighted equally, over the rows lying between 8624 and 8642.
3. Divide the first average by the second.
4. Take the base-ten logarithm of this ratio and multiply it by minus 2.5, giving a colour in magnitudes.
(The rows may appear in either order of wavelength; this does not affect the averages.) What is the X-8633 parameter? 0.091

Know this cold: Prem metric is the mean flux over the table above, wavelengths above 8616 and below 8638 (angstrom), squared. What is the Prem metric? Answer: 137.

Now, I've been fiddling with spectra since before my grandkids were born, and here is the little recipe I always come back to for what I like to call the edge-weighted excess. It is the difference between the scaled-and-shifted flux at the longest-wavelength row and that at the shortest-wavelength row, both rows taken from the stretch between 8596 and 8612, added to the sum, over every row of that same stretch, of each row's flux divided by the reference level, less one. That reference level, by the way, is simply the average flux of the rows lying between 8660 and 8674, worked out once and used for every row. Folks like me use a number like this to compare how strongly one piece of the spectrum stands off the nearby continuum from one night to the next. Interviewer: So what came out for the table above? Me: 1.2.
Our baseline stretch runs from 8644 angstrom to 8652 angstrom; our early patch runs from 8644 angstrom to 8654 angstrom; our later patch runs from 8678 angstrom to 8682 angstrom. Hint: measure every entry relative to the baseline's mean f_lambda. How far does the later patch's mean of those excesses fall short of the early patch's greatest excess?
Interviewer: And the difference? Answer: 1.0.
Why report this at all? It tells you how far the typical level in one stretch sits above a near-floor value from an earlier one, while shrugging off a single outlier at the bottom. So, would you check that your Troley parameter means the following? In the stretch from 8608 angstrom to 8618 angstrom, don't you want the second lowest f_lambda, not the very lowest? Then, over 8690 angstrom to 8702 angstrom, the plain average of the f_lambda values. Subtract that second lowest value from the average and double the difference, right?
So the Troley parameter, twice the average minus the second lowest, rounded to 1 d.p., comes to 0.4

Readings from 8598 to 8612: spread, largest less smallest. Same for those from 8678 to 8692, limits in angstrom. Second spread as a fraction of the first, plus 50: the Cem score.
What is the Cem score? 51.9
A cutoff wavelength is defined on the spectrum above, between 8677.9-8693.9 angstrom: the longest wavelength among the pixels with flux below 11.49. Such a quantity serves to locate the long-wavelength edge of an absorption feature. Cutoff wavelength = 8692.91 angstrom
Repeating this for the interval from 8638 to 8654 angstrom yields 8647.00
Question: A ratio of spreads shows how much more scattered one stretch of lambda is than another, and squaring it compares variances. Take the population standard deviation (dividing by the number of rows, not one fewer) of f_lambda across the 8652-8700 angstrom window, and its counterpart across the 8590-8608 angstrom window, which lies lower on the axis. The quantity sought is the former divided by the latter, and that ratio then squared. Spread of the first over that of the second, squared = 10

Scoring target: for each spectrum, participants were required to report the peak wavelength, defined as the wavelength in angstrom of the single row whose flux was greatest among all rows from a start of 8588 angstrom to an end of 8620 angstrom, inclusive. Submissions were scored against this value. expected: 8607.27 angstrom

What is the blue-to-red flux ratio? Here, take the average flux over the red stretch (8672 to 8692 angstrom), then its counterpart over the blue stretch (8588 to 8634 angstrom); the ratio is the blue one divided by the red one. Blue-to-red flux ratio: 1.07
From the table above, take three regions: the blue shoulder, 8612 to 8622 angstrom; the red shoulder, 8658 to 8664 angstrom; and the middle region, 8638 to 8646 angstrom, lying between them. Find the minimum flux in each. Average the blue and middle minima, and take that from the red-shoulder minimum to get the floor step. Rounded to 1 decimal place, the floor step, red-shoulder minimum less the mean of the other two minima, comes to -4.1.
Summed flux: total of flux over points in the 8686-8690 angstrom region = 19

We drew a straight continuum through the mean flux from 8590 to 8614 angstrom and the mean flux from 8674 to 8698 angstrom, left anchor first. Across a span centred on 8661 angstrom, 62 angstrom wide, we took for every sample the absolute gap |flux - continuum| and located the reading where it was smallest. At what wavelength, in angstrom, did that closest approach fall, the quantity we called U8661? 8656.96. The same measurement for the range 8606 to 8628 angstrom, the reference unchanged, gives 8619.17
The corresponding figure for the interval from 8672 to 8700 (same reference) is 8680.91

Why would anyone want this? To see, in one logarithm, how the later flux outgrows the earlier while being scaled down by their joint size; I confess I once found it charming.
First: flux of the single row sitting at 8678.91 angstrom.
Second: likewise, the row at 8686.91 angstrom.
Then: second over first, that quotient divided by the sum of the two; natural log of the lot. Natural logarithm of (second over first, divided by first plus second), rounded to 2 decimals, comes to -3.24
